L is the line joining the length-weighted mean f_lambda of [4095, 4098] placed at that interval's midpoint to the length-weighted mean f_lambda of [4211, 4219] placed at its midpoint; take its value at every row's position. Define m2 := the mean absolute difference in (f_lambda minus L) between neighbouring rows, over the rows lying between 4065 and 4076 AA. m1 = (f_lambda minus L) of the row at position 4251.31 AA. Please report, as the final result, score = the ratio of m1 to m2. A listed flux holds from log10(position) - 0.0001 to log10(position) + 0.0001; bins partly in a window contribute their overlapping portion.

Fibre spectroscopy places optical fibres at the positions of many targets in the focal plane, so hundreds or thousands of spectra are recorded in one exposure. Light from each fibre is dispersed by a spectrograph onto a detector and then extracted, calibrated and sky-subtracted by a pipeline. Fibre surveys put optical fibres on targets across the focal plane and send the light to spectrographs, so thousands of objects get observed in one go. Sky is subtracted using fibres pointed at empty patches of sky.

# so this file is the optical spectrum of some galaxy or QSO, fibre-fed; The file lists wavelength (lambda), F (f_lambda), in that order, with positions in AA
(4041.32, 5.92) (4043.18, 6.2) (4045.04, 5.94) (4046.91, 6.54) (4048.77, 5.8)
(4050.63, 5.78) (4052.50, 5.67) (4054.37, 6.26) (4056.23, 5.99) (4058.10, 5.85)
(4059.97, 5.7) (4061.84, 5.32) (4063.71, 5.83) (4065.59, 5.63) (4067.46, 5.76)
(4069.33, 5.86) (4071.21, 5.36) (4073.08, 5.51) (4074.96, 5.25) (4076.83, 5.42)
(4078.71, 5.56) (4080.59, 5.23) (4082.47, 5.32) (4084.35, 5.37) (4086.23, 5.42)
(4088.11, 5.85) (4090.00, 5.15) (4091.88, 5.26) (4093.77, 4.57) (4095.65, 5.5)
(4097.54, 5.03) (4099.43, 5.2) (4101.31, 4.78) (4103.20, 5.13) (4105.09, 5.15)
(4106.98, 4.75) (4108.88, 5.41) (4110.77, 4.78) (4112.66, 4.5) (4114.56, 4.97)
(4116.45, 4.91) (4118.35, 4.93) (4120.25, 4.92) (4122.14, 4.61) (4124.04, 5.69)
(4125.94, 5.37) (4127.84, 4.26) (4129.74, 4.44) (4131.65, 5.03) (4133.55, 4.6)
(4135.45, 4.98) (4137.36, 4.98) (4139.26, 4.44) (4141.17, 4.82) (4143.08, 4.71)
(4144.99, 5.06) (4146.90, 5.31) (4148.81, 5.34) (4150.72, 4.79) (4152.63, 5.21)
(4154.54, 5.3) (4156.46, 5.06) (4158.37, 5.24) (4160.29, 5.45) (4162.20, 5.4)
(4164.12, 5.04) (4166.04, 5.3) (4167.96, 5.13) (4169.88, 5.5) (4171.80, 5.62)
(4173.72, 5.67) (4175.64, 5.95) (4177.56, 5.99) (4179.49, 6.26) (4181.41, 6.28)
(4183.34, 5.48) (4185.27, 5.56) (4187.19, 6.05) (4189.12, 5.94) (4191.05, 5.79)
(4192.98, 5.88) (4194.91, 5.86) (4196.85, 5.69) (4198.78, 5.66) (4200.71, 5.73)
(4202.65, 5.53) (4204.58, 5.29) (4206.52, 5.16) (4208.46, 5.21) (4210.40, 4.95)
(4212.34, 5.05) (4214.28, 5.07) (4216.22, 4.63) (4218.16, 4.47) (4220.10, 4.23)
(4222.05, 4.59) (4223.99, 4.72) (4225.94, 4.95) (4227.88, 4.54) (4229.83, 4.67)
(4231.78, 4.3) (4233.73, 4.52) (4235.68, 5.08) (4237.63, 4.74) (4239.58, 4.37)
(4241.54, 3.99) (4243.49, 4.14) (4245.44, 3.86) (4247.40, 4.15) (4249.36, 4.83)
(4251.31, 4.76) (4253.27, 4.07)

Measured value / 0.4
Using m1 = 0.08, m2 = 0.23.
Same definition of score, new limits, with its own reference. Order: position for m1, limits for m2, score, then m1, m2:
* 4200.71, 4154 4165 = 4.1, 0.86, 0.21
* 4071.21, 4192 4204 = -0.1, -0.01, 0.09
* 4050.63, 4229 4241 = 0.9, 0.33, 0.37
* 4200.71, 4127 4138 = 2.7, 0.86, 0.32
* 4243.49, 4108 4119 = -2.0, -0.57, 0.29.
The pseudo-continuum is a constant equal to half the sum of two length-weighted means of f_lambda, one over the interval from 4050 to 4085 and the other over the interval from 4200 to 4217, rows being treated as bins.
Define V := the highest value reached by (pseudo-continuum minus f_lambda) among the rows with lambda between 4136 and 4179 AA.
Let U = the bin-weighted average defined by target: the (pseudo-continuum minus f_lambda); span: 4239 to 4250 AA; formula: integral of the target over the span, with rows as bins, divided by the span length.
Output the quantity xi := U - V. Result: 0.2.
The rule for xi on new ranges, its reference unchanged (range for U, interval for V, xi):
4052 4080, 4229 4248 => -1.8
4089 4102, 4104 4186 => -0.8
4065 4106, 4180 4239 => -1.1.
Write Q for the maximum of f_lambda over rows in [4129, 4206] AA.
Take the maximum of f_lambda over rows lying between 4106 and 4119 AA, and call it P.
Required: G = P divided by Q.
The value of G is 0.86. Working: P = 5.41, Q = 6.28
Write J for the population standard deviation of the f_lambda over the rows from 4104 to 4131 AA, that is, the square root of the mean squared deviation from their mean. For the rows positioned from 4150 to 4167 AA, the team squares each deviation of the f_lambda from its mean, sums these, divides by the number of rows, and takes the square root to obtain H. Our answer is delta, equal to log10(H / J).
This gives -0.30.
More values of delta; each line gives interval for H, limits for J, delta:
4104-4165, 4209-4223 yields 0.05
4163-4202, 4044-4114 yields -0.14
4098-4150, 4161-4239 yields -0.22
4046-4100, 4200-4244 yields -0.06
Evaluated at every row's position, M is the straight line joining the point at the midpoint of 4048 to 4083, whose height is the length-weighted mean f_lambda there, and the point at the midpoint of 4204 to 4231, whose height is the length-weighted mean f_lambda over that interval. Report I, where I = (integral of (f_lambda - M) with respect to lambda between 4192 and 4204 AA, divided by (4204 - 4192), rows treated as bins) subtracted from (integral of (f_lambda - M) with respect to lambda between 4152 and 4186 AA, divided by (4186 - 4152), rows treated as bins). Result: -0.3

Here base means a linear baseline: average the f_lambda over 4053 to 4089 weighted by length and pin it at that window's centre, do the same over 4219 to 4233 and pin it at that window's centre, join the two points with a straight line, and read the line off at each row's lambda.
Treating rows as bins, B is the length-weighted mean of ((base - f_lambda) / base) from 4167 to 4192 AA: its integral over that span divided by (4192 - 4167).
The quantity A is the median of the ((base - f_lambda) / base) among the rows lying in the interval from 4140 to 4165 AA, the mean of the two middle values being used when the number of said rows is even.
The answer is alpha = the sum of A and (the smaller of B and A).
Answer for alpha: -0.22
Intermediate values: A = -0.030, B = -0.19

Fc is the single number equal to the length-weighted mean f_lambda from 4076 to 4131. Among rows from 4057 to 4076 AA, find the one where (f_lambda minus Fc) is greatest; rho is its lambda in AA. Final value 4069.33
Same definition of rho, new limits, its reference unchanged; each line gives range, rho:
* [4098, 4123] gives 4108.88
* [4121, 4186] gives 4181.41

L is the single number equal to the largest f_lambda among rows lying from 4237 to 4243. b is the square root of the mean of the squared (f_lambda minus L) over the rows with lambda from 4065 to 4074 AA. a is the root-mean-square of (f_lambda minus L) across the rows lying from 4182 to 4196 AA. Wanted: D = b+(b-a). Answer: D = 0.7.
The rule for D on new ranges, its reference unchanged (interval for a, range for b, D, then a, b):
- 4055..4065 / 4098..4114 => -0.3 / 1.0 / 0.4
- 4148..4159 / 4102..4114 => 0.3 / 0.5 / 0.4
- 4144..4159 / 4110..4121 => -0.1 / 0.5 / 0.2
